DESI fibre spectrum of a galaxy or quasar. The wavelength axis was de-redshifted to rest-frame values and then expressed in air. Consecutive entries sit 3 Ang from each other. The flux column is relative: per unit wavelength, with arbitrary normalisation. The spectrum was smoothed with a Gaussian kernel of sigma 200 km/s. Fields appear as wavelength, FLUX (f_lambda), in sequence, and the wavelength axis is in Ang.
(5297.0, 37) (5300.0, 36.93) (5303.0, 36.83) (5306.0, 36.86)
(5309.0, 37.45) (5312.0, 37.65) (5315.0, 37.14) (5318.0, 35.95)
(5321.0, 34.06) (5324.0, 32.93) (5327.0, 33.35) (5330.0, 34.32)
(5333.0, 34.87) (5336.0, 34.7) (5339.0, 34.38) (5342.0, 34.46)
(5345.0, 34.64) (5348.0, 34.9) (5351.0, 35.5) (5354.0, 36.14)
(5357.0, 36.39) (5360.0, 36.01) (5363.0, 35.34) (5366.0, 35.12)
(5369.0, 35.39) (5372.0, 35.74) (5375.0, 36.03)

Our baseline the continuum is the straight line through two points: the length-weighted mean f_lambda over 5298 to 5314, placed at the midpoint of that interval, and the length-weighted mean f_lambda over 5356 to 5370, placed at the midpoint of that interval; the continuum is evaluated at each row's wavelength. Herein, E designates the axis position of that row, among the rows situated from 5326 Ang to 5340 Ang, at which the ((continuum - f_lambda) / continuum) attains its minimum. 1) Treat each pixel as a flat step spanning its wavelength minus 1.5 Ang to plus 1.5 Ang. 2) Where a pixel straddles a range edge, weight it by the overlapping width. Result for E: 5333.0 Ang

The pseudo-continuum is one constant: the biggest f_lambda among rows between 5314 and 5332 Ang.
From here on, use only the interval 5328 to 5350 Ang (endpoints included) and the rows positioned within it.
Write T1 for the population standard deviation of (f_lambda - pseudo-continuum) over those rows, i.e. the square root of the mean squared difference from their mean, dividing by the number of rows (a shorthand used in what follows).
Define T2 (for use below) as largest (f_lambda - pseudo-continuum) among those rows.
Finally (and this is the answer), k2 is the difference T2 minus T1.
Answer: -2.5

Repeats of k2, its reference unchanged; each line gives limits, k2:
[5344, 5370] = -1.3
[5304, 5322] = -0.7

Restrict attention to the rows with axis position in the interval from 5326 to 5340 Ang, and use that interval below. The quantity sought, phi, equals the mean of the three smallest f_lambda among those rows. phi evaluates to 34.0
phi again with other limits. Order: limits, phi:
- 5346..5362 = 35.5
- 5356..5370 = 35.3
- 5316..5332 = 33.4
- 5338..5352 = 34.5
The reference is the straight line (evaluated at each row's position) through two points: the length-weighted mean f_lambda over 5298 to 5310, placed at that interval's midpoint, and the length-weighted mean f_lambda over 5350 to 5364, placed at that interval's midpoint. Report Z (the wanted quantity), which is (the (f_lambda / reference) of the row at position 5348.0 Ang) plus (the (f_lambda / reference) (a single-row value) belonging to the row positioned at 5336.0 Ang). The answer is 1.92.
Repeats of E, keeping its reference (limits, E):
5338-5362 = 5357.0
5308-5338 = 5312.0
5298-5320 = 5312.0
